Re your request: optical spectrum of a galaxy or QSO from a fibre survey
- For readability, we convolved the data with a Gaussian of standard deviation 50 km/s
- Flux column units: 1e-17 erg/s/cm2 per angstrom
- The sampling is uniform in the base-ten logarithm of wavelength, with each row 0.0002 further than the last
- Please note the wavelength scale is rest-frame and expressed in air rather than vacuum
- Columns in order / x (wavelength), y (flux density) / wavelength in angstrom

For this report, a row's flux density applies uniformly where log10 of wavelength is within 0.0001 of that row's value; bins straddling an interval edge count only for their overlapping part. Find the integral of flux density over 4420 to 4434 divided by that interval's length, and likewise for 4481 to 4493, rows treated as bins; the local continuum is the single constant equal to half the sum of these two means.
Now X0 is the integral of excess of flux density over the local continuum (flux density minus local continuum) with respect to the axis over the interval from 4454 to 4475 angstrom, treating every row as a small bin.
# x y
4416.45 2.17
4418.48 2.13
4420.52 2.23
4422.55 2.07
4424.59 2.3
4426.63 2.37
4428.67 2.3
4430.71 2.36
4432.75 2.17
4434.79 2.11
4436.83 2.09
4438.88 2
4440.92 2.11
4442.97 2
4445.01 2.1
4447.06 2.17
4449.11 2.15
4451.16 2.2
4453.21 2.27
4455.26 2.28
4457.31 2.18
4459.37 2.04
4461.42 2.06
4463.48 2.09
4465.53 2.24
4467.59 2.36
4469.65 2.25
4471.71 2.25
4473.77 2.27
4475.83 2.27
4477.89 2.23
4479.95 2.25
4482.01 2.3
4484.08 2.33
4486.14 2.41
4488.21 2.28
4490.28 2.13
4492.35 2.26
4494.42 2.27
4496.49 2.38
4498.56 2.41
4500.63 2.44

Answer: -1.4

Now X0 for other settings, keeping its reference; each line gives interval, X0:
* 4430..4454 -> -3.1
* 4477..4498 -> 0.4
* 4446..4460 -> -1.1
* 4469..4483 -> -0.1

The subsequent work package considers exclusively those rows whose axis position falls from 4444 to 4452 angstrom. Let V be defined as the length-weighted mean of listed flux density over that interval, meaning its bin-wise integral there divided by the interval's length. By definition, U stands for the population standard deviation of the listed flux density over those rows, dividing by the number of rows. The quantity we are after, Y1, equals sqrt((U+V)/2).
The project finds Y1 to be 1.05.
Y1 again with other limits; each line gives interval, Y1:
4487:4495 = 1.07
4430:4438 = 1.07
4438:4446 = 1.03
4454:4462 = 1.06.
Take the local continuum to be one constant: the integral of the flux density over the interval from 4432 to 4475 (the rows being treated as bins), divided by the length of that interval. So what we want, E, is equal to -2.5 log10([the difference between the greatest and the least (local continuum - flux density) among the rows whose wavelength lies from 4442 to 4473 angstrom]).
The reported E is 1.11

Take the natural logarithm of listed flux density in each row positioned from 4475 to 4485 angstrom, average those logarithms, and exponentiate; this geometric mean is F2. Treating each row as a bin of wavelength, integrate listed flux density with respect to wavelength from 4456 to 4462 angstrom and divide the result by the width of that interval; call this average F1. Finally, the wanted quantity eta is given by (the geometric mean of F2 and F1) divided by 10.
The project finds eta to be 0.219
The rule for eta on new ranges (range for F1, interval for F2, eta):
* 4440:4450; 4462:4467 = 0.213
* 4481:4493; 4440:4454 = 0.221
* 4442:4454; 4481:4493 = 0.221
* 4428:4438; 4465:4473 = 0.224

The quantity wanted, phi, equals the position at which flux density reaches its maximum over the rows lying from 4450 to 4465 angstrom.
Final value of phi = 4455.26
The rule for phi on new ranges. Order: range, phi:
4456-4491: 4486.14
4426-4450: 4426.63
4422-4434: 4426.63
